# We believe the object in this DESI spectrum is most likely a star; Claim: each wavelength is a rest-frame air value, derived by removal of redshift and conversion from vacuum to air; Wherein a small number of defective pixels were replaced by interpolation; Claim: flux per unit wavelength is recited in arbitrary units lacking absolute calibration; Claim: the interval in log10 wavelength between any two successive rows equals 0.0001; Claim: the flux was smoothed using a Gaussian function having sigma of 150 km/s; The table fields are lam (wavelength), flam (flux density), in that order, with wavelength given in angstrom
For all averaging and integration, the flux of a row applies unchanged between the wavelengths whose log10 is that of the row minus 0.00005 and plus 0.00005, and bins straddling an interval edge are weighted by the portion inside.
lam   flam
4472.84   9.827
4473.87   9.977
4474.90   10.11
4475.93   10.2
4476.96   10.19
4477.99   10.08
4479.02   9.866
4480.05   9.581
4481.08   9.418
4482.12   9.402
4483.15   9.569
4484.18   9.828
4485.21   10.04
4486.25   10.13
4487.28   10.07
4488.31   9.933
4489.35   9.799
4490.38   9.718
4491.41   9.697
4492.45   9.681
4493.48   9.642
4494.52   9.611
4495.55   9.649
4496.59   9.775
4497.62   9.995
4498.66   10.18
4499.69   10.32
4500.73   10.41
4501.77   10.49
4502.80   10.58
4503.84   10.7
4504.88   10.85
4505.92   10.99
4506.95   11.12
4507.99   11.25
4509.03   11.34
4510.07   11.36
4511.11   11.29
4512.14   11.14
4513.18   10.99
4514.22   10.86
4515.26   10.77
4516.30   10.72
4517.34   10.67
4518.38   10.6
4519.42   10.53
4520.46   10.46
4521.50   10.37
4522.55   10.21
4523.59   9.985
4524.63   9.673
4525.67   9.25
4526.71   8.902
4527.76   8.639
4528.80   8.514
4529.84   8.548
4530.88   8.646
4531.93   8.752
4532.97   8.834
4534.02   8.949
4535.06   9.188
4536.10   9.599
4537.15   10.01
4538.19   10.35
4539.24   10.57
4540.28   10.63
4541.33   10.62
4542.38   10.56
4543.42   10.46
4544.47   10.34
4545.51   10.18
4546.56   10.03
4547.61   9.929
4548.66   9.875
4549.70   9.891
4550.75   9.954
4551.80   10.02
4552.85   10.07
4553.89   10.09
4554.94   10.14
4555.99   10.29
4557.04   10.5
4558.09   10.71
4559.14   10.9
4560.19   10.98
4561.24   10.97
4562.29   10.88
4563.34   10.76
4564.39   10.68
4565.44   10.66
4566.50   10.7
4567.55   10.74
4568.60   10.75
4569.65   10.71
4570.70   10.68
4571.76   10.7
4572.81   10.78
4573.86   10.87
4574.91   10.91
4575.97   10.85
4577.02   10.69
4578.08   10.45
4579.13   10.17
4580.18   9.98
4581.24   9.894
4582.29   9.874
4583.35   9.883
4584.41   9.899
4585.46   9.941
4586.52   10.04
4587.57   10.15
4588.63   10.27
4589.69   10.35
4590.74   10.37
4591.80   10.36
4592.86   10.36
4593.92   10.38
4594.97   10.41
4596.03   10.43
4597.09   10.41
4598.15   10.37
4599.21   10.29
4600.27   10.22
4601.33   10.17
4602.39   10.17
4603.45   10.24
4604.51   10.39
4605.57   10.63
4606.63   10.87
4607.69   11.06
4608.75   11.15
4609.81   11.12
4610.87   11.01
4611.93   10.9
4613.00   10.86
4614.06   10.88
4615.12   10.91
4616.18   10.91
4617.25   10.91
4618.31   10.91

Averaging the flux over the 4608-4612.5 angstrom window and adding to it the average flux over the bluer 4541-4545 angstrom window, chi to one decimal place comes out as 21.5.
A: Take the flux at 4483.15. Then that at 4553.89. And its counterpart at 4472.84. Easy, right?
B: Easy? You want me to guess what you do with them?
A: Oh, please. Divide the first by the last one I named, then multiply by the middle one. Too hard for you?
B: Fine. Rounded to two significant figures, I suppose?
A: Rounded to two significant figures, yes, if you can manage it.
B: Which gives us 9.8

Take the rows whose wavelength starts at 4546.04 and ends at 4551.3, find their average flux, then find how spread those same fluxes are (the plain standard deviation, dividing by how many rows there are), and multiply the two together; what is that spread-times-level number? 0.5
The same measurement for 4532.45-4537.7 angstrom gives 4.1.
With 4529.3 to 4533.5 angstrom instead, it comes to 0.9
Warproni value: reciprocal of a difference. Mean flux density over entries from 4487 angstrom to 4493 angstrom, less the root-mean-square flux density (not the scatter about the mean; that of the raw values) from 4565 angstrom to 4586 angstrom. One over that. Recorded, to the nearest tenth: -1.5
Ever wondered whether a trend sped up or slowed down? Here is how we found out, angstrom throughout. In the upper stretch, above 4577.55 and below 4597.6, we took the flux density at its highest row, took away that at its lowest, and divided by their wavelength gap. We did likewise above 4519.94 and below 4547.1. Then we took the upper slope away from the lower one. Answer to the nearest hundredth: -0.01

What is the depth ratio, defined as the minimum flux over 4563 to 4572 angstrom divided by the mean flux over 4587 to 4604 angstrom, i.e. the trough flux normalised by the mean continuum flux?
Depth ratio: 1.03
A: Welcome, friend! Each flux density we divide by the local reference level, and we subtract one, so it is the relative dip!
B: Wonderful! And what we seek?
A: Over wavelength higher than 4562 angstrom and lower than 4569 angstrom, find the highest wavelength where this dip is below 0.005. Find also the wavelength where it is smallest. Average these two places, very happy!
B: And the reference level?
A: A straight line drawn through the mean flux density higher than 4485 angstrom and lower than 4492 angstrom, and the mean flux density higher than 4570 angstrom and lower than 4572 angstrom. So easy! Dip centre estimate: 4565.4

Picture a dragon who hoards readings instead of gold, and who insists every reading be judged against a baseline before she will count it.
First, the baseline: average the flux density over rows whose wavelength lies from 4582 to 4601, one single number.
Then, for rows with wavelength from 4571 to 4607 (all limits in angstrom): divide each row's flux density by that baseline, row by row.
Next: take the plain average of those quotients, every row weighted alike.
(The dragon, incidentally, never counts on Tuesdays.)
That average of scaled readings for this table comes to 1.01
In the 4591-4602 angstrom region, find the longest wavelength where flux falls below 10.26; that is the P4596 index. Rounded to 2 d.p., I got 4601.33 angstrom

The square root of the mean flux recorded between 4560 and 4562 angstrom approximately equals 3.31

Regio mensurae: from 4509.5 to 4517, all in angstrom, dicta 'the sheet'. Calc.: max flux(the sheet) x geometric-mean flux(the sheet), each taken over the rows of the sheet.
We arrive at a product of 125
